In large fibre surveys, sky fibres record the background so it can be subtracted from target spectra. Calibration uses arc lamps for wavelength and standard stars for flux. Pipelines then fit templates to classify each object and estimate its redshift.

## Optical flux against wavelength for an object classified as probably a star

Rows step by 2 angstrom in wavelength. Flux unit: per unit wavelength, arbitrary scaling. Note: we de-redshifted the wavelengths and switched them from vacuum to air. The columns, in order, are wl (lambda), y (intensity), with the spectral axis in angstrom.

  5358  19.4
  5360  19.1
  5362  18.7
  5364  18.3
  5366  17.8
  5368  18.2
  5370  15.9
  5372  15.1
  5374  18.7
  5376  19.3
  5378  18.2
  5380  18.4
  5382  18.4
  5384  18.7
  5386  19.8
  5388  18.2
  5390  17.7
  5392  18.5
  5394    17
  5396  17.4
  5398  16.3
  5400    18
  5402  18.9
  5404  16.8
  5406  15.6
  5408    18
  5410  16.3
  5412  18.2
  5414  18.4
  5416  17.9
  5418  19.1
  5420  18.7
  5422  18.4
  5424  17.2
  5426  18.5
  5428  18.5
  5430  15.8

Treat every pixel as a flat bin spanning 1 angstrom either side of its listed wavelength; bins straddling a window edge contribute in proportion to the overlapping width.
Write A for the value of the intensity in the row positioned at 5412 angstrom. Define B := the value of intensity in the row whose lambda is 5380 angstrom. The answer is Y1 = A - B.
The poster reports -0.2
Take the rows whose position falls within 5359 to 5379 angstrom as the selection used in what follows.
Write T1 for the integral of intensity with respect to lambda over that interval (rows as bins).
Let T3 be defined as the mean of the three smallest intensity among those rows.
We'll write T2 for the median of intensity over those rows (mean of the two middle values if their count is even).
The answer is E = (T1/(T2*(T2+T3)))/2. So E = 0.285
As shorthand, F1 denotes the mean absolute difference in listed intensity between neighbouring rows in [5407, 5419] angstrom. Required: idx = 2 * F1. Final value 2.20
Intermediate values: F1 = 1.1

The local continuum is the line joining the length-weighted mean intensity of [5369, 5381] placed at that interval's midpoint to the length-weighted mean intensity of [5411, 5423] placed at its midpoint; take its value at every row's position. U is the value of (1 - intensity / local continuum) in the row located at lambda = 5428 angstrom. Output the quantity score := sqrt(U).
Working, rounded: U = 0.01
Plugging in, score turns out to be 0.10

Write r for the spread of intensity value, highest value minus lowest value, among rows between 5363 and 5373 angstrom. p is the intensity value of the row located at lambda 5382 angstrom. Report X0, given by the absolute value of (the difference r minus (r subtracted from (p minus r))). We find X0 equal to 8.8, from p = 18.4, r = 3.2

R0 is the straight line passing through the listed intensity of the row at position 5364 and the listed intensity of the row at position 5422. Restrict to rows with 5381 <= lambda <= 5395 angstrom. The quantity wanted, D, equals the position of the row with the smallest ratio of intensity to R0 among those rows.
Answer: 5394 angstrom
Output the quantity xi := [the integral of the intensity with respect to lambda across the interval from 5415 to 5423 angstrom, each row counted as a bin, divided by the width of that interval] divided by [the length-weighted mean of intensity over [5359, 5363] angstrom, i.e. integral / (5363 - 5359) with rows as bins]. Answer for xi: 0.98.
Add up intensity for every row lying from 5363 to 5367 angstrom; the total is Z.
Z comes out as 36.1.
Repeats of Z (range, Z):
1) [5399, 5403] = 36.9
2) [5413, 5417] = 36.3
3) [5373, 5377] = 38.0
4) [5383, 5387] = 38.5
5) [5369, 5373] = 31.0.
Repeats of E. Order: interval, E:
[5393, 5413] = 0.301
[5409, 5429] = 0.277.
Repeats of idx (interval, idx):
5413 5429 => 1.40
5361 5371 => 1.80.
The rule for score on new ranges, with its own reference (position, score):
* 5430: 0.39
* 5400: 0.08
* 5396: 0.19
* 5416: 0.17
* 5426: 0.08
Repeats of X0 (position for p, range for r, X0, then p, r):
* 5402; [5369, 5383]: 6.3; 18.9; 4.2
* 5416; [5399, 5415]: 8.0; 17.9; 3.3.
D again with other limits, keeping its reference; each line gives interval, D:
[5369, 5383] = 5372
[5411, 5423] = 5416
